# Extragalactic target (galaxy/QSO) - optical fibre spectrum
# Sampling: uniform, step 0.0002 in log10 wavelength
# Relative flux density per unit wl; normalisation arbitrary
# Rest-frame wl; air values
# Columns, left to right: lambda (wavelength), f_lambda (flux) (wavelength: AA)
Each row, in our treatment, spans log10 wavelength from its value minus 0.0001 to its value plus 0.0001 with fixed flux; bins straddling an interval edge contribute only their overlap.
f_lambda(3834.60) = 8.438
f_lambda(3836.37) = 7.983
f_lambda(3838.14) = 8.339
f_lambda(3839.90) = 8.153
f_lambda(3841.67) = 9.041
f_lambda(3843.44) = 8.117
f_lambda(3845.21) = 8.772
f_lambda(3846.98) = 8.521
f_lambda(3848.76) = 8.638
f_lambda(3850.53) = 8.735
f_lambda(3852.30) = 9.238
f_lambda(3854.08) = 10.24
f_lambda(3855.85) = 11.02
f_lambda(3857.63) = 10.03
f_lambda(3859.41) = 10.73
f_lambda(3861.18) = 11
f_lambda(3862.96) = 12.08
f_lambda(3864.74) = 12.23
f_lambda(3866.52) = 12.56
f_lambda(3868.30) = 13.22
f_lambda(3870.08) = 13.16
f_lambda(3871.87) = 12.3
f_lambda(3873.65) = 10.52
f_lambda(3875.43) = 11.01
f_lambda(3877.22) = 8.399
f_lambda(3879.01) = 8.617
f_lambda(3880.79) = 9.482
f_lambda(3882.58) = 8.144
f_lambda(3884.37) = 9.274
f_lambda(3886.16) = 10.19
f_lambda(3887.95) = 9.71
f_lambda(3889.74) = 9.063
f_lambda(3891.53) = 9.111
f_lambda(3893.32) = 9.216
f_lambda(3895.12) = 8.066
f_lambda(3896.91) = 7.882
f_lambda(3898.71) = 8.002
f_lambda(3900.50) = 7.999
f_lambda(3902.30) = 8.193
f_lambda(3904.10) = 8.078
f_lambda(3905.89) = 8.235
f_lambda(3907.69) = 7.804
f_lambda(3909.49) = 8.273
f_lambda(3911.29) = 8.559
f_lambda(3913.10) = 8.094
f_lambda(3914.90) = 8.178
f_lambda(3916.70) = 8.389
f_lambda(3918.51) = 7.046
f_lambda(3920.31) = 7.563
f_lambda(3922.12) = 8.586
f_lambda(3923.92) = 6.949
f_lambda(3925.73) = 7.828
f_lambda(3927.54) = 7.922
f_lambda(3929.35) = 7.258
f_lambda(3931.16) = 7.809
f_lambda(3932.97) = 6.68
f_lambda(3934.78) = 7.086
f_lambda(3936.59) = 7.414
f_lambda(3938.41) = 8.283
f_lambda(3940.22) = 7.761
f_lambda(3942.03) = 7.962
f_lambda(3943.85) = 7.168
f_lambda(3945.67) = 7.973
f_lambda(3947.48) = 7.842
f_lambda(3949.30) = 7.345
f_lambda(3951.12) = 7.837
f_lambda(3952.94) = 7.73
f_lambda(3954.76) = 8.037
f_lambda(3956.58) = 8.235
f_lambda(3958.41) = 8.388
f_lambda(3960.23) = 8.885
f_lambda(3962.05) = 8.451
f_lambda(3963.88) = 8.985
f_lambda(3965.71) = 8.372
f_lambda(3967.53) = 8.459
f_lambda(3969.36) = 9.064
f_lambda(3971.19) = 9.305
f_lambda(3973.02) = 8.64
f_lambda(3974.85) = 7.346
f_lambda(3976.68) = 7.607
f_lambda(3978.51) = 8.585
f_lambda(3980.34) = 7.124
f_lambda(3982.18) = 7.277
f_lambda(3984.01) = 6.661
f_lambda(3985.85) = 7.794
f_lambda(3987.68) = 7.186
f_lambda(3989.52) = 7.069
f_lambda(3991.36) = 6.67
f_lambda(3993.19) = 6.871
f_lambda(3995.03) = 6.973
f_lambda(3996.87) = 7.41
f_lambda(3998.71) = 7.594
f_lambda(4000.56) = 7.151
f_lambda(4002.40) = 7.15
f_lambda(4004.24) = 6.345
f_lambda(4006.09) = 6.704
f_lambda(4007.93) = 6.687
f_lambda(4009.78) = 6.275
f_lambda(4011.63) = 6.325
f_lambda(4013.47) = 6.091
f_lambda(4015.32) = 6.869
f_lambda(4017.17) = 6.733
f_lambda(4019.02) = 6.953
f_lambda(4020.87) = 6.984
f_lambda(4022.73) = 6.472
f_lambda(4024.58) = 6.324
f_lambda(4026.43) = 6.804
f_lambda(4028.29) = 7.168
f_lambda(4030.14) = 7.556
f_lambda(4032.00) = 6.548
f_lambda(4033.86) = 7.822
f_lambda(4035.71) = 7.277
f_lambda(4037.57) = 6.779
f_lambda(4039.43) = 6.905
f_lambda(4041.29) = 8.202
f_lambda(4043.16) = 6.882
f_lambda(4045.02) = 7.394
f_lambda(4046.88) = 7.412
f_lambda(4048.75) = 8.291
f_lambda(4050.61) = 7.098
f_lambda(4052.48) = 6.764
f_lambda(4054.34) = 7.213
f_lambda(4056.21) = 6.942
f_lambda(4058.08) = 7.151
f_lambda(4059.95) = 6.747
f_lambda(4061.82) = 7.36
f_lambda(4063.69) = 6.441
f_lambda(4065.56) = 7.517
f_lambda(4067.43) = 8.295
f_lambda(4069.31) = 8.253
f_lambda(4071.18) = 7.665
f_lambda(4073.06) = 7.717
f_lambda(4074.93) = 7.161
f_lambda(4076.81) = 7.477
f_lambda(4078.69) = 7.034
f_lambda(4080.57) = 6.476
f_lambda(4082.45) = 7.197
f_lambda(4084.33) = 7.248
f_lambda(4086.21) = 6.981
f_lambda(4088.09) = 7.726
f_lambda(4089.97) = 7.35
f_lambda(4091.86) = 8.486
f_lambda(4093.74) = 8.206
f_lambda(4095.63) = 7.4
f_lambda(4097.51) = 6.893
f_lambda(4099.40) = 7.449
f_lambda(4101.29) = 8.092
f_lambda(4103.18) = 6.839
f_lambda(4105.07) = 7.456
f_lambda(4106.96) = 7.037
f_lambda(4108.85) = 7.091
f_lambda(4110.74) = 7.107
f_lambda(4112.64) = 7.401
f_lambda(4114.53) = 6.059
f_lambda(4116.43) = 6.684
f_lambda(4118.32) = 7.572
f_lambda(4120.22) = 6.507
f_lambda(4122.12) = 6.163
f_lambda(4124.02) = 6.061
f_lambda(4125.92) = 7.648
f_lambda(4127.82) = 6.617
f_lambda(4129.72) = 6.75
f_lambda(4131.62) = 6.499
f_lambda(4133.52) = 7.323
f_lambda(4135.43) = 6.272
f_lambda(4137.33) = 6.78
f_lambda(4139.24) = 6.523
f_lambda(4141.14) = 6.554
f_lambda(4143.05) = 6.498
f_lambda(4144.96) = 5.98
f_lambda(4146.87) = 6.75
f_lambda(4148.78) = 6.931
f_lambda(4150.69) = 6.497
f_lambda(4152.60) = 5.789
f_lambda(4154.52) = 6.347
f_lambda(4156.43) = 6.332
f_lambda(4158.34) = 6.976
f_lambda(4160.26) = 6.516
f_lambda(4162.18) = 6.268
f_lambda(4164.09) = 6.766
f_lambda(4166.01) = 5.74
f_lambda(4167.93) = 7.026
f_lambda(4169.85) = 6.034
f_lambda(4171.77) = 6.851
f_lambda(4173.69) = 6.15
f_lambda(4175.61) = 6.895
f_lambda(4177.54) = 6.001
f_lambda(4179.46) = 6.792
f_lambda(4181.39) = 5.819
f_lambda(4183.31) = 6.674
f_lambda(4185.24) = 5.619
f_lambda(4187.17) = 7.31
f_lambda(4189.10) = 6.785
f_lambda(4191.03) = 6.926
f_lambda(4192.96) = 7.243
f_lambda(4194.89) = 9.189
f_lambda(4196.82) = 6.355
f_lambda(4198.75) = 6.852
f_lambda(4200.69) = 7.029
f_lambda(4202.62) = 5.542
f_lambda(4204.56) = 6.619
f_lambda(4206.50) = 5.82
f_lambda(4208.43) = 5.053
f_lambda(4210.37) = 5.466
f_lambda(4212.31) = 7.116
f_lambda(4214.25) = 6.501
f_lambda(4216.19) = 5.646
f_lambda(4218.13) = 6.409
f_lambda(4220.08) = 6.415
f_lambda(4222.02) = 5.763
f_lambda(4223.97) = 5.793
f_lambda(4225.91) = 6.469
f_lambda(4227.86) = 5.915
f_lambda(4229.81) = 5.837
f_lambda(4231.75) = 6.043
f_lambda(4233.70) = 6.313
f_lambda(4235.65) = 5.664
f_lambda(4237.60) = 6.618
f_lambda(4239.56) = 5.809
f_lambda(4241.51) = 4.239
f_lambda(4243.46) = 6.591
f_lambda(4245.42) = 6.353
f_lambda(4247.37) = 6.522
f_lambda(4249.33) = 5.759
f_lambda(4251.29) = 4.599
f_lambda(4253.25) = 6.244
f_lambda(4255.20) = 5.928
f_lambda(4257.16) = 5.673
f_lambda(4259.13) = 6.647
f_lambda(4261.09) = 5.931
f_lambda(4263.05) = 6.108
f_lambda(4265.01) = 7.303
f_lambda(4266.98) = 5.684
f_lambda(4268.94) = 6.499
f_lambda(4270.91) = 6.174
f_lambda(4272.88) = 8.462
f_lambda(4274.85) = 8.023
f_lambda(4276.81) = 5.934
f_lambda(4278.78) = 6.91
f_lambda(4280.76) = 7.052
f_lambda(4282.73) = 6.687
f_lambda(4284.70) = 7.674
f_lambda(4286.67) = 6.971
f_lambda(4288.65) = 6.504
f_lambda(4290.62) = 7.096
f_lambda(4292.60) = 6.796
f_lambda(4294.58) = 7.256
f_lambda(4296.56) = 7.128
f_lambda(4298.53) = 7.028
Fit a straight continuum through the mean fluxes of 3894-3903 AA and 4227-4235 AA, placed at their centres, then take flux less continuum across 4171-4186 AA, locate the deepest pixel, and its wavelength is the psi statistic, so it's 4185.24 AA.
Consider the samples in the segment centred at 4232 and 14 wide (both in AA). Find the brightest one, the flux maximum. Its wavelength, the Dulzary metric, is 4237.60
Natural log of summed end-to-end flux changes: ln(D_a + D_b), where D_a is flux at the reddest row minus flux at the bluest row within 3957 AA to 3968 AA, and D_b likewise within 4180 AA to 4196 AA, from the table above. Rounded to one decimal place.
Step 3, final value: 1.2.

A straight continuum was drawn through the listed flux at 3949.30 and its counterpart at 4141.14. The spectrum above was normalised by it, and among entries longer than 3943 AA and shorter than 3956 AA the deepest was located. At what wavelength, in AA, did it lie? 3943.85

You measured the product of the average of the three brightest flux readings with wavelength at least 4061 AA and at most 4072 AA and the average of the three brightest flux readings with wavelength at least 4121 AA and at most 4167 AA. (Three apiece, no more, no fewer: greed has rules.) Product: 59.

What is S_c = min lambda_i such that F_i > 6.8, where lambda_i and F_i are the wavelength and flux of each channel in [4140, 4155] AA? 4148.78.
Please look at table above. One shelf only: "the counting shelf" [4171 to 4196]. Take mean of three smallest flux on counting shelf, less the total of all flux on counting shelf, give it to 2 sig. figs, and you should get -82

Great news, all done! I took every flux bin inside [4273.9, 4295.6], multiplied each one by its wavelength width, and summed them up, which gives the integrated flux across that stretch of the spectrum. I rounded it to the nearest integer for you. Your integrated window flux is 152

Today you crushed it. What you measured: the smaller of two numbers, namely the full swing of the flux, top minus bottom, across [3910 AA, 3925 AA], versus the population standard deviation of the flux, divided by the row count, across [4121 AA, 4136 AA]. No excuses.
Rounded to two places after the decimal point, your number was 0.53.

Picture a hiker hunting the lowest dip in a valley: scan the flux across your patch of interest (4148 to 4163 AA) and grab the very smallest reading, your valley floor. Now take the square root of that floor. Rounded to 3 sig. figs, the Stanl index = 2.41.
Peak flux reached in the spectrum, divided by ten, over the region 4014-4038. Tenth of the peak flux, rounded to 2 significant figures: 0.78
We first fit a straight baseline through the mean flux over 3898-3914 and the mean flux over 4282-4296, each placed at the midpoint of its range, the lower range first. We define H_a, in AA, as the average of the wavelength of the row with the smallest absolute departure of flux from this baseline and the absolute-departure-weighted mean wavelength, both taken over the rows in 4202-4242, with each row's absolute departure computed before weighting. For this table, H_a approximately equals 4217.5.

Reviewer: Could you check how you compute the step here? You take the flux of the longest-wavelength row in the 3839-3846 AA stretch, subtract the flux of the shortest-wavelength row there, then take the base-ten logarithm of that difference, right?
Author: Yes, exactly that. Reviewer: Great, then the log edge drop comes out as -0.21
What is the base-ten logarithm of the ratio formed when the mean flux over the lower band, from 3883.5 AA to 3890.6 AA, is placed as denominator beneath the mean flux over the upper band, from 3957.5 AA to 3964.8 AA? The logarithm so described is -0.04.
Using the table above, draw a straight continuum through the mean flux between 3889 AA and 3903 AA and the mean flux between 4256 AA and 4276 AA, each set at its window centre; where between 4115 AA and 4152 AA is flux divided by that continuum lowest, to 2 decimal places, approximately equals 4124.02 AA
